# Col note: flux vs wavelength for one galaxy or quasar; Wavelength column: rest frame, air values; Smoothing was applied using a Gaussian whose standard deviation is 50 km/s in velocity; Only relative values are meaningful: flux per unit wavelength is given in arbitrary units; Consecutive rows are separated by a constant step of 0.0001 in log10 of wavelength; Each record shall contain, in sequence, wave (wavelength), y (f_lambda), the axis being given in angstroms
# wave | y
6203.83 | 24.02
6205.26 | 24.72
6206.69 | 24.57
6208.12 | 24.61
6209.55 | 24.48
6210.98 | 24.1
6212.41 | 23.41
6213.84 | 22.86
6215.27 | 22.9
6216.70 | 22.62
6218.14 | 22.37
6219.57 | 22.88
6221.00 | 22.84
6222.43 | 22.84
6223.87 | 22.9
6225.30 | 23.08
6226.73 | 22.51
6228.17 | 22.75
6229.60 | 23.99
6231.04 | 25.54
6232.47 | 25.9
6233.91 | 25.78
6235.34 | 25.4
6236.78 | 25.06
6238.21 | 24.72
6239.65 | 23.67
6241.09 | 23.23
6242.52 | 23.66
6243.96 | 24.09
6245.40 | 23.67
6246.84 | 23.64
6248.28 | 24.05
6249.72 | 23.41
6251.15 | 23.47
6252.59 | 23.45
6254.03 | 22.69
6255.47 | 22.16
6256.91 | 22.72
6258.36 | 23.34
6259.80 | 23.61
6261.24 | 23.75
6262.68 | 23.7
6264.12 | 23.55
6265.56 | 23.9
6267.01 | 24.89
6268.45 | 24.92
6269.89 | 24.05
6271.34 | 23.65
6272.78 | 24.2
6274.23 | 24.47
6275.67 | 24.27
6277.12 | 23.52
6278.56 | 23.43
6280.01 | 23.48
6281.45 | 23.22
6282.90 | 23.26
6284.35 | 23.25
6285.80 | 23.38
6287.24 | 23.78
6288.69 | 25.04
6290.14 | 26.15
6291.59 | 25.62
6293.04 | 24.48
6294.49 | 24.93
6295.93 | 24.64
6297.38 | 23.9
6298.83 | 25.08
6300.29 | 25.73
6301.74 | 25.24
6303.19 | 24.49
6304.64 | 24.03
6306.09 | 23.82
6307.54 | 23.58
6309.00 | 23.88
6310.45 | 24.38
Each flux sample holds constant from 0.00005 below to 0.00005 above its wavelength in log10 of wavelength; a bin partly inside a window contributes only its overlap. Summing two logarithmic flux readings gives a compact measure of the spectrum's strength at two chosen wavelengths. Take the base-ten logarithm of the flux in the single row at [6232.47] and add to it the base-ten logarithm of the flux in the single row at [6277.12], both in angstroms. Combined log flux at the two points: 2.78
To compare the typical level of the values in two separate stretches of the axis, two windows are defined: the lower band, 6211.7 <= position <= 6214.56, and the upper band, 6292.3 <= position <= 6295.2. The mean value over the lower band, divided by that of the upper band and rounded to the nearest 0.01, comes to 0.94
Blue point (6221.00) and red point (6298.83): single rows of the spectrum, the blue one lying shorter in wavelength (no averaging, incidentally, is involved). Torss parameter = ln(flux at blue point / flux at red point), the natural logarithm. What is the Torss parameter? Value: -0.094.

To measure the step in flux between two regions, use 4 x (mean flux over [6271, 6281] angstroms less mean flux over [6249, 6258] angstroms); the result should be 3.5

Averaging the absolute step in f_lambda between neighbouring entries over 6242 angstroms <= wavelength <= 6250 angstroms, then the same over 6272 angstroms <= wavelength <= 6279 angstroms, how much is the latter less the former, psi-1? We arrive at -0.1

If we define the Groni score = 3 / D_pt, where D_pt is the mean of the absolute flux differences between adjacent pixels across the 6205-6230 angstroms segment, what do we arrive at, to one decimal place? 9.5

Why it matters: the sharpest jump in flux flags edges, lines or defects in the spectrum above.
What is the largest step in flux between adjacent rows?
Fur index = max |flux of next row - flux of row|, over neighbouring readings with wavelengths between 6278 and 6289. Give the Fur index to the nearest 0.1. 1.3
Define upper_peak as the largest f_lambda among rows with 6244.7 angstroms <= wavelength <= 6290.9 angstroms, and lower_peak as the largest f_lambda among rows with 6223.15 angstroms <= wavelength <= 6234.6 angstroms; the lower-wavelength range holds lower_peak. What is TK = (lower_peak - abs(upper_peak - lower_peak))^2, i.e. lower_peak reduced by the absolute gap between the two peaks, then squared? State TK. 658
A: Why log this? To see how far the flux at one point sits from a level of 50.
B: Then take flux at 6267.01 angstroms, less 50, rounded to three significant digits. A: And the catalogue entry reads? -25.1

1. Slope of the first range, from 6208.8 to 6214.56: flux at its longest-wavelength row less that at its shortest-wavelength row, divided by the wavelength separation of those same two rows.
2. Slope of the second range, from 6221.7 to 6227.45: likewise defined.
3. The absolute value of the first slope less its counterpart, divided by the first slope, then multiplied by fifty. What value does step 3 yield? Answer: -40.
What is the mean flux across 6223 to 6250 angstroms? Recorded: 24.1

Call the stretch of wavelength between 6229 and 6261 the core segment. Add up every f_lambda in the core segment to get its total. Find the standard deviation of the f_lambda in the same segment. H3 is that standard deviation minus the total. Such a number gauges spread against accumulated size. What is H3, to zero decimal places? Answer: -526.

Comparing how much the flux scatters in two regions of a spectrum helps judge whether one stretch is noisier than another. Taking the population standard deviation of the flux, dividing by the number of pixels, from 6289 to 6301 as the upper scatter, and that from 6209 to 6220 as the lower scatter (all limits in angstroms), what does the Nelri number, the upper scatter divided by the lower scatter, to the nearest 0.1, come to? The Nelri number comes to 1.0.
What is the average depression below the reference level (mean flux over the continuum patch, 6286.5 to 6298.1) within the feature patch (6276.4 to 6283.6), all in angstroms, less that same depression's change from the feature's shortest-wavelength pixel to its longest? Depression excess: 1.2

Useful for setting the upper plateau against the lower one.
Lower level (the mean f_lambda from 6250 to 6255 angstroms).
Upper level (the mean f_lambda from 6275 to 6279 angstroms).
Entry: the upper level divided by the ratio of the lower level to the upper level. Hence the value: 24.3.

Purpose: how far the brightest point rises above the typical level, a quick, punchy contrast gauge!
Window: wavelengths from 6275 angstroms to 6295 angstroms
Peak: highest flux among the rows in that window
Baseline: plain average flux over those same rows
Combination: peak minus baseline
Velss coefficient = 2.0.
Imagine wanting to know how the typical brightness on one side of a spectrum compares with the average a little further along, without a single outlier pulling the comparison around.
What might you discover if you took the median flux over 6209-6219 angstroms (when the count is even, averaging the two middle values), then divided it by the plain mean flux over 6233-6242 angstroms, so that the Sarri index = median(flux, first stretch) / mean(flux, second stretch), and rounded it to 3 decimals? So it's 0.929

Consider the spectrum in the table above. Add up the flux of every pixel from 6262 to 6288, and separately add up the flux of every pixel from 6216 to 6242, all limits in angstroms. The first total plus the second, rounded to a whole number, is 857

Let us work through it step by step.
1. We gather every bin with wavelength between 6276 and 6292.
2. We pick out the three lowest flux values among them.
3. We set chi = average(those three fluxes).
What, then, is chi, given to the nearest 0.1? 23.2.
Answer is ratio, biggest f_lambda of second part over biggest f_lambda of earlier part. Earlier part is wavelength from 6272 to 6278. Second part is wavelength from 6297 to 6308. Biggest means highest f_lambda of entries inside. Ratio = 1.051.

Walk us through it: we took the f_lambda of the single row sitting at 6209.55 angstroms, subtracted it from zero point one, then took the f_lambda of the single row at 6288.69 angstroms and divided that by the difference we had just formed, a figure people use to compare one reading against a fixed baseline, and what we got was -1.03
